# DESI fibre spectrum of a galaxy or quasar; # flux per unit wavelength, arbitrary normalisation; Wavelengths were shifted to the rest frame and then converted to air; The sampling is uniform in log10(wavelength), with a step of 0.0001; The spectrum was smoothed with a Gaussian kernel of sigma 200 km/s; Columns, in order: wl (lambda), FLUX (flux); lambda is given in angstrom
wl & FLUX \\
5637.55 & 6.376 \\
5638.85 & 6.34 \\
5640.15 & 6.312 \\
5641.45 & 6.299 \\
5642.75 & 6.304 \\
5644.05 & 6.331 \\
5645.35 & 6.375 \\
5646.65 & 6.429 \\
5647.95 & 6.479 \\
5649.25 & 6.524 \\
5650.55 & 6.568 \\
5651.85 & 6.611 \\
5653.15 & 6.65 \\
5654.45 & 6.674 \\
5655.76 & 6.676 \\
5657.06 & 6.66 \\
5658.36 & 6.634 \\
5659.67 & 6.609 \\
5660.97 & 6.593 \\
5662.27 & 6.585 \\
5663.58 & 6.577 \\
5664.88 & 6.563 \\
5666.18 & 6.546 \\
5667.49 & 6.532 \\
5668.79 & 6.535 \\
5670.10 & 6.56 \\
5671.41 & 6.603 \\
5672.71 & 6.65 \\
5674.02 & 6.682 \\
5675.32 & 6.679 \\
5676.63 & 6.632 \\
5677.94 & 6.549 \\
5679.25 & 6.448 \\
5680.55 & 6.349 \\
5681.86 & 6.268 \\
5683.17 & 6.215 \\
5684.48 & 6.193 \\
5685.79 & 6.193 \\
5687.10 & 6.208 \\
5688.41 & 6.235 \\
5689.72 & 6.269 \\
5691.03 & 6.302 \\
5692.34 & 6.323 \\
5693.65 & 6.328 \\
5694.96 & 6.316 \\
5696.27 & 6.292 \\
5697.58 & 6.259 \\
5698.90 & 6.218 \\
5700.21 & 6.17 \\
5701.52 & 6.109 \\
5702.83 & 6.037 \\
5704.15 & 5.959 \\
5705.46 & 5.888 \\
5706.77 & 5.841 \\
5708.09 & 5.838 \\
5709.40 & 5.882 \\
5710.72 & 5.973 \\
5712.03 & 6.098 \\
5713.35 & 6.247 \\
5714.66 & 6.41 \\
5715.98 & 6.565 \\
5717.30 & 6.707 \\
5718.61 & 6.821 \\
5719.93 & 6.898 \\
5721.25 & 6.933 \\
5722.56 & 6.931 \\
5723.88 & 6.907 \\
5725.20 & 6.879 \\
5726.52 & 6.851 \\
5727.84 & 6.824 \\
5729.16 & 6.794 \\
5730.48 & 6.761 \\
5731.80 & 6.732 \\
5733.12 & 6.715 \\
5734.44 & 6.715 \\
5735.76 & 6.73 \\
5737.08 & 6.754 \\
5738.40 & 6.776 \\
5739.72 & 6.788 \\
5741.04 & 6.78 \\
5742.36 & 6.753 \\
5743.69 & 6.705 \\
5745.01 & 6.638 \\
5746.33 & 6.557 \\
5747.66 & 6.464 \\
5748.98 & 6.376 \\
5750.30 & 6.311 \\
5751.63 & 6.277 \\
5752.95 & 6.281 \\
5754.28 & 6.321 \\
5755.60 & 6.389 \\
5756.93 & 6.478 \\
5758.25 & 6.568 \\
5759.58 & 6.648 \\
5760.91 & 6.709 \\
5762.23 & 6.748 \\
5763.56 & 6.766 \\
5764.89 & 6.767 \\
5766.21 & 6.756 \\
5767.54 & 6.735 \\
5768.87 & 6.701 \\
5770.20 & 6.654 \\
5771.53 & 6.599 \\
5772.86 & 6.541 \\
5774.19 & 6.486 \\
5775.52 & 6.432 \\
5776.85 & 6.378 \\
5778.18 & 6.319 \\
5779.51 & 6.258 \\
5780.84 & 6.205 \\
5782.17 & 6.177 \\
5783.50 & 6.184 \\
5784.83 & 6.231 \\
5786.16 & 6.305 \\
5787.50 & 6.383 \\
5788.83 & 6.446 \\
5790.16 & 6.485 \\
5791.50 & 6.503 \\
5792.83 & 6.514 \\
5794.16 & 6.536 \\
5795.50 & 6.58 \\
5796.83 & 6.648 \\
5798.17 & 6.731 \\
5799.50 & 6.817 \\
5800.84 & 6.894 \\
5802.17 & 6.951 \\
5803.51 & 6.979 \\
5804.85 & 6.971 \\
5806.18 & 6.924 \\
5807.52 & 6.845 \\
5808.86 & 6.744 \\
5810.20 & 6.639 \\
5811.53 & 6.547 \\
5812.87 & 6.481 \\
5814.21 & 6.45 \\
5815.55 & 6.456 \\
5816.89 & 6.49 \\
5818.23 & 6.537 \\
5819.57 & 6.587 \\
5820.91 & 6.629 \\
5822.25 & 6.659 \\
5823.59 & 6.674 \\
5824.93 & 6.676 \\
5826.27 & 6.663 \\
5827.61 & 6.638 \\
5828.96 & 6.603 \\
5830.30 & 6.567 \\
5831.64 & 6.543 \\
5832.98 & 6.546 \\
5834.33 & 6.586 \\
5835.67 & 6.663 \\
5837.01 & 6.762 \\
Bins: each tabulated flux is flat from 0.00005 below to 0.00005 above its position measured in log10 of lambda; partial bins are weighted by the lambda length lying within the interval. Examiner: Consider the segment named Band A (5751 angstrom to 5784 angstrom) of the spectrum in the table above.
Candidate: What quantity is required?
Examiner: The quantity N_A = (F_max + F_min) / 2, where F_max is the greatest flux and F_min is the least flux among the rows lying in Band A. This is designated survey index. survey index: 6.47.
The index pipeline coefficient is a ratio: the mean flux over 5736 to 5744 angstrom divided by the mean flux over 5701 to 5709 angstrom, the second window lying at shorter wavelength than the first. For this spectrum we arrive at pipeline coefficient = 1.14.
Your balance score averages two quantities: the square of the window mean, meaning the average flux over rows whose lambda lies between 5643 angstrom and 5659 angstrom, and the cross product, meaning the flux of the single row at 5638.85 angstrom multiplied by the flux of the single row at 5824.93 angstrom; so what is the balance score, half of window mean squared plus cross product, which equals 42.6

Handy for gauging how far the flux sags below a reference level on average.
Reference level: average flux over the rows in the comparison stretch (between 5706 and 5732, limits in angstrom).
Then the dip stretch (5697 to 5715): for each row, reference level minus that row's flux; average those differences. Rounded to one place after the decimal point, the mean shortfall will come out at 0.5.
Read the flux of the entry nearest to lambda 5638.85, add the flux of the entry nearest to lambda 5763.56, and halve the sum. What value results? 6.55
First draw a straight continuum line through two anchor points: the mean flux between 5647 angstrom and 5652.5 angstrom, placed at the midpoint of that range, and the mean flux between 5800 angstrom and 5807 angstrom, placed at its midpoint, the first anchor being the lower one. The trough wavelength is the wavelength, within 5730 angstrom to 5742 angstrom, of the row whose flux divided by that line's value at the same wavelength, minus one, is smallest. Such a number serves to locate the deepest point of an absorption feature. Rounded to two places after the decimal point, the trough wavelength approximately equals 5734.44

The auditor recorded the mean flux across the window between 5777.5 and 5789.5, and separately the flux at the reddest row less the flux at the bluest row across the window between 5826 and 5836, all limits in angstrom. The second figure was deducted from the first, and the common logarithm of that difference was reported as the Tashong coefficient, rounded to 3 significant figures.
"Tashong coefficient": 0.798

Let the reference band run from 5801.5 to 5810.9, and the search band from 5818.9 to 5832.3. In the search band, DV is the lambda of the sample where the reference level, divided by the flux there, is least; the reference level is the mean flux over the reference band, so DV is 5824.93 angstrom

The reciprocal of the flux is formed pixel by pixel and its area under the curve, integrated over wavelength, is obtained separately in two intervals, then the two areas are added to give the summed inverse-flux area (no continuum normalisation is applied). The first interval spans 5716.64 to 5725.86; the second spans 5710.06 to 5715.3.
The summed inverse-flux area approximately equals 2.2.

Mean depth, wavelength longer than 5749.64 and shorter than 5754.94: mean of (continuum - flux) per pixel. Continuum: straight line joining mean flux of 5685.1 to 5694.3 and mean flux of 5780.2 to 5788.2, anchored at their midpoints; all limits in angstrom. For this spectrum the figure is 0.0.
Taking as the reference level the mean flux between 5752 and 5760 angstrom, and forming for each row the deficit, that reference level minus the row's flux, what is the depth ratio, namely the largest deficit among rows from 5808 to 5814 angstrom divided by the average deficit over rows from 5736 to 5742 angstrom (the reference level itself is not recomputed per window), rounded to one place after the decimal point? 0.1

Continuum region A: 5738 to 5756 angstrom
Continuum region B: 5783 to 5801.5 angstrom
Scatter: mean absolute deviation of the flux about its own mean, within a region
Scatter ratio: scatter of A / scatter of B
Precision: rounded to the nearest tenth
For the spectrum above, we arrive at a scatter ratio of 1.2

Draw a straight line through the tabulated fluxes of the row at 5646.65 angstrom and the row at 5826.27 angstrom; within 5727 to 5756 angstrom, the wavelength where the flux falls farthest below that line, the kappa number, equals 5751.63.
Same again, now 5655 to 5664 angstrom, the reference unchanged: 5663.58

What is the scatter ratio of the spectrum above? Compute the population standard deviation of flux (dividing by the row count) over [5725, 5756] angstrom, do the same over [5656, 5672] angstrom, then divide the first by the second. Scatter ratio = 5.2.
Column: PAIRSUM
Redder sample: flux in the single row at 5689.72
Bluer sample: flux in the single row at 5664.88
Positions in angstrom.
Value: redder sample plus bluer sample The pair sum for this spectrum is 12.8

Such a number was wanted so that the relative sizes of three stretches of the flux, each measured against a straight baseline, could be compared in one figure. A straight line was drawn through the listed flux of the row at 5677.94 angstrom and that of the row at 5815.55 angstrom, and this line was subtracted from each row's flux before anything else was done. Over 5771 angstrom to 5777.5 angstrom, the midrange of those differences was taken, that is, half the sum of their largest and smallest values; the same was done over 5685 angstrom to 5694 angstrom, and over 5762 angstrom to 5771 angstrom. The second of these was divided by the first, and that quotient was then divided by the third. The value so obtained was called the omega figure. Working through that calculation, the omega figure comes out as -278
